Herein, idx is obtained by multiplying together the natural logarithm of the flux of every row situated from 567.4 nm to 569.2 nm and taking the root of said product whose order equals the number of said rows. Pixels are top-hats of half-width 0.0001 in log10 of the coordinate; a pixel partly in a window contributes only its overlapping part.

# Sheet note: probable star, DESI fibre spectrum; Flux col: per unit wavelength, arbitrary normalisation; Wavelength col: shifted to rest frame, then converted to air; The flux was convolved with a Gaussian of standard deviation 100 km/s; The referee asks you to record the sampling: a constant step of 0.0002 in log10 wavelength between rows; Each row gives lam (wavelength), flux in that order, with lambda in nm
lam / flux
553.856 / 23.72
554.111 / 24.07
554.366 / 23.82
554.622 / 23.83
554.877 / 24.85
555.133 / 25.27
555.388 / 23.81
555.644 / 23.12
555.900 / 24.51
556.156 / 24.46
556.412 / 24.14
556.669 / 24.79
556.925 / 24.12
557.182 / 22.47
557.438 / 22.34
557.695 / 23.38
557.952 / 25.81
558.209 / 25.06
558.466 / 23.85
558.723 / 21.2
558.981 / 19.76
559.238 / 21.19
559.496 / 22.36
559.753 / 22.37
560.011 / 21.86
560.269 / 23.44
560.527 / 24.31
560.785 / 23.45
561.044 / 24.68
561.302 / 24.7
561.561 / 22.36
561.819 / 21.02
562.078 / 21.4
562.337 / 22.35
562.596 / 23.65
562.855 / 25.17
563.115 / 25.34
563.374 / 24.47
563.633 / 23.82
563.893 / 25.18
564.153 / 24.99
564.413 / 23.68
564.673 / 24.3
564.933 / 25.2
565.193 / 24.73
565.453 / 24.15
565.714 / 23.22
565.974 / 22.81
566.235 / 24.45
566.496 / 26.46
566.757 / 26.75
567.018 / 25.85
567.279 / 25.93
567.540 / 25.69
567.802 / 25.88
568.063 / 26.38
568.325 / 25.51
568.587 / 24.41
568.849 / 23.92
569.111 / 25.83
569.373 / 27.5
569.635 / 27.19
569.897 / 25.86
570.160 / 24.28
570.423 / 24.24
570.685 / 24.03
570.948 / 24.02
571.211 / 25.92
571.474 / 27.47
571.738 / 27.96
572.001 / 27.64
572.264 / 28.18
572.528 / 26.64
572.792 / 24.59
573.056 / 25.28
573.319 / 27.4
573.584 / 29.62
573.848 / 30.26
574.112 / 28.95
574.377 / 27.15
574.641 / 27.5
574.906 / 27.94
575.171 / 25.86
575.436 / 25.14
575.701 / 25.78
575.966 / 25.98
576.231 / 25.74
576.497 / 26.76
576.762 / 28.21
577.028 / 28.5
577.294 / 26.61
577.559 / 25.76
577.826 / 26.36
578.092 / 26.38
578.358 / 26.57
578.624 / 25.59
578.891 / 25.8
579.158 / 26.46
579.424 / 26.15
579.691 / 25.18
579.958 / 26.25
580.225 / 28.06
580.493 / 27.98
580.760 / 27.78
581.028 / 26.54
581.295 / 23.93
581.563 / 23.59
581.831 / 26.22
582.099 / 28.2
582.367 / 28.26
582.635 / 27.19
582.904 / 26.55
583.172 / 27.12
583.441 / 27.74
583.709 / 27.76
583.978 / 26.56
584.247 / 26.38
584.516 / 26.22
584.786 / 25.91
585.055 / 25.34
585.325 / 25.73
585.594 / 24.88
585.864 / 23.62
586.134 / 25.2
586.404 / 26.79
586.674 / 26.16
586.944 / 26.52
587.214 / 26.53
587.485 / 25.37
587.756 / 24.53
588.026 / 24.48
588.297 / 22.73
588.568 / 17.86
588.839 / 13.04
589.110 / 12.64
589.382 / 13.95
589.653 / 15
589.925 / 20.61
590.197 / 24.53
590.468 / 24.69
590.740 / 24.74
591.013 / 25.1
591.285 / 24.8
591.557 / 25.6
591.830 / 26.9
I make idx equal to 3.23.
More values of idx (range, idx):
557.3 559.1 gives 3.13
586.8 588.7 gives 3.17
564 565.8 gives 3.19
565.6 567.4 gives 3.22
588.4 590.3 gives 2.78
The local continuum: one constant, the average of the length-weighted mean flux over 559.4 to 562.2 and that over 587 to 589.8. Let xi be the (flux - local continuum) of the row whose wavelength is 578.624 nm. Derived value 4.2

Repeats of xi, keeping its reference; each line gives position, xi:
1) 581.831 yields 4.9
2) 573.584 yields 8.3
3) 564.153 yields 3.6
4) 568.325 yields 4.1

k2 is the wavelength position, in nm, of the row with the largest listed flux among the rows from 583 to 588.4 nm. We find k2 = 583.709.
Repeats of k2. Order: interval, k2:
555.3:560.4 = 557.952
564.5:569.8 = 569.373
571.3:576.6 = 573.848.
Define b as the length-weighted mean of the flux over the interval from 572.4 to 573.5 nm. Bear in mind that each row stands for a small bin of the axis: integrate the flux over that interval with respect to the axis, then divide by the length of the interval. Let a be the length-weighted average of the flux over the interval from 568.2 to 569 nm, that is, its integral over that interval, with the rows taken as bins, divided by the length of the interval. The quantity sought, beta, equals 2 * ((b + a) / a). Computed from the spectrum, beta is 4.12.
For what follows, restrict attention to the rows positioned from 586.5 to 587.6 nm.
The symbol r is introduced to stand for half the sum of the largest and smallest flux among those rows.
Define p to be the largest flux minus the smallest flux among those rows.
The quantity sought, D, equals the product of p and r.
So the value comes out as 30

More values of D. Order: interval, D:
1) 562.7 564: 37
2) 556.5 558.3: 84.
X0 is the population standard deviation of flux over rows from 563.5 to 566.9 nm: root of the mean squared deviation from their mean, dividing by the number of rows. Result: 1.10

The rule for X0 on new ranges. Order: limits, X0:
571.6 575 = 1.50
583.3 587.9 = 1.04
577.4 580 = 0.43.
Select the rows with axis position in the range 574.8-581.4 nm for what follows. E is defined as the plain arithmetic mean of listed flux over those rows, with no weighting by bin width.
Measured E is 26.5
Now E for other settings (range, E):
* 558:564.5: 23.3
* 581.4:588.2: 26.1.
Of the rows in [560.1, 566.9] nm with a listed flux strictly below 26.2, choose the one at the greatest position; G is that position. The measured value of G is 566.235 nm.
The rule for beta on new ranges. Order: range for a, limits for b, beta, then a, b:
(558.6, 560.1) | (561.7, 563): 4.12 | 21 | 22.7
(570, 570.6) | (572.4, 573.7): 4.19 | 24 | 26.7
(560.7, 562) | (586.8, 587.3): 4.29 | 23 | 26.5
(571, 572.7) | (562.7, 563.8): 3.82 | 27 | 24.7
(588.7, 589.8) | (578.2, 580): 5.79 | 14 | 26.0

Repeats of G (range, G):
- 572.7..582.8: 581.563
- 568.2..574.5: 573.056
